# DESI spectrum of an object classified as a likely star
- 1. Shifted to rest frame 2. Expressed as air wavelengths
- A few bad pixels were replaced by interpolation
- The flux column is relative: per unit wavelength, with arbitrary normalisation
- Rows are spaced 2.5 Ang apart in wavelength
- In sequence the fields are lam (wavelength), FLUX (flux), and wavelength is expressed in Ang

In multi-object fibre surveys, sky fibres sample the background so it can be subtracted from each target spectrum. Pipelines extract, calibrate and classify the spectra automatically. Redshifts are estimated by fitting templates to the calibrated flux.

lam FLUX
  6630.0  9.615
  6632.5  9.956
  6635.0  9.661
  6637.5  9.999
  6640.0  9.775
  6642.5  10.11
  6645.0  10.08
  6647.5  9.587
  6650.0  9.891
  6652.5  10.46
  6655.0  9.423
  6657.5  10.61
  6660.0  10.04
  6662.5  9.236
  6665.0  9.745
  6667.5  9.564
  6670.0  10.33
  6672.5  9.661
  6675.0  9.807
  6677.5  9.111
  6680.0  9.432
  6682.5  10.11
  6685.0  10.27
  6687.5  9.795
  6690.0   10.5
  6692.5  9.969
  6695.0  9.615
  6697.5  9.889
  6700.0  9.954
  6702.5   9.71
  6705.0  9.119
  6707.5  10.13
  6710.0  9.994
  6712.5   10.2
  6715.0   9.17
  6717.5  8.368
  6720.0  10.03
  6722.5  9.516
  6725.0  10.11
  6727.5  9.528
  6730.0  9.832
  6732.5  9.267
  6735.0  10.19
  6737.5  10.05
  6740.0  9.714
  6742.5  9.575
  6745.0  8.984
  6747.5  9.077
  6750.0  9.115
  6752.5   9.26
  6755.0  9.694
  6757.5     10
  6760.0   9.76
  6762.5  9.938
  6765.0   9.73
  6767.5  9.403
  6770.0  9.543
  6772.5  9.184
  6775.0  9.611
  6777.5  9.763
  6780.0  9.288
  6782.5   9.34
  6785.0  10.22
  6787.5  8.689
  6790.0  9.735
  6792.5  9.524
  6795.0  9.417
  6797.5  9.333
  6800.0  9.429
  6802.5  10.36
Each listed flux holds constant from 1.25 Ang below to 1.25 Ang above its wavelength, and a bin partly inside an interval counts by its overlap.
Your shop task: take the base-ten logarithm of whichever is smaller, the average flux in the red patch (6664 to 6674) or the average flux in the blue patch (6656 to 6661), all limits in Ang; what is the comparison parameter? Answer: 0.992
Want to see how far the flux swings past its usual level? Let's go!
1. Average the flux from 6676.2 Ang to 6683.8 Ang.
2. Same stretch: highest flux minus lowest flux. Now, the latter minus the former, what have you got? -8.6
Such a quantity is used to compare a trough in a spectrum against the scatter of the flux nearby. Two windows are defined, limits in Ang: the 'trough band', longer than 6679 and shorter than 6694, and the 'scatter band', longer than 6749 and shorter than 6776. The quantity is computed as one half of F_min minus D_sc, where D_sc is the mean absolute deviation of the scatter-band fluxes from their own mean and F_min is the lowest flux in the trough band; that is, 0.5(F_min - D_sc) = 4.60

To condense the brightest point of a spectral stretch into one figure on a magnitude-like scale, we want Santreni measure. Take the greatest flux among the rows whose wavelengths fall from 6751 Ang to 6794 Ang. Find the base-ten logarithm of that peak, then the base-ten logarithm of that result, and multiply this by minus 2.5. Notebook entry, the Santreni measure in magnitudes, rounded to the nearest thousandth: -0.010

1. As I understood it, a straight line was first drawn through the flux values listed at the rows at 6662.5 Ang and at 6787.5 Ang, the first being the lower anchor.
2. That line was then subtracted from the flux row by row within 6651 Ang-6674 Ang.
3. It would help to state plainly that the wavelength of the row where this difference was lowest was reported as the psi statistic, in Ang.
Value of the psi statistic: 6662.5 Ang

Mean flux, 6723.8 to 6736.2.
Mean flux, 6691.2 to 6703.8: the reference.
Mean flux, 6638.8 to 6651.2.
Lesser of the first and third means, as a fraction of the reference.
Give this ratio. 1.00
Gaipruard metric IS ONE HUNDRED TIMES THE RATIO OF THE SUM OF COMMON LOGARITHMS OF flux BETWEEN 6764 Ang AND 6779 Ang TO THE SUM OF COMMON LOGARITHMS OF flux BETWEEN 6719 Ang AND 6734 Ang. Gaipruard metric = 99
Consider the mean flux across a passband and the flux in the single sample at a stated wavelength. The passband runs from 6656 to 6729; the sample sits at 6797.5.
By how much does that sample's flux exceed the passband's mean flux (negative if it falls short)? -0.4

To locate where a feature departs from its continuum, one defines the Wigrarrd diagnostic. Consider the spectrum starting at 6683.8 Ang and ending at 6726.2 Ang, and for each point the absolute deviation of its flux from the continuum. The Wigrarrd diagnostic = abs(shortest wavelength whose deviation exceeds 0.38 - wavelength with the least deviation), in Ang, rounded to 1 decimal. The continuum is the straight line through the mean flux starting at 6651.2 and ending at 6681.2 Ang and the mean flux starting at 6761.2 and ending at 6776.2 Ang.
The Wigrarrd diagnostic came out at 17.5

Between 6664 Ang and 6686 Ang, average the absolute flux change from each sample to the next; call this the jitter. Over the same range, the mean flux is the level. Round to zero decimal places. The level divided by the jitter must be 22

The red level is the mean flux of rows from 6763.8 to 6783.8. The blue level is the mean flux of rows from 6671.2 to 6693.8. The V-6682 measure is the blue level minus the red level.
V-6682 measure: 0.37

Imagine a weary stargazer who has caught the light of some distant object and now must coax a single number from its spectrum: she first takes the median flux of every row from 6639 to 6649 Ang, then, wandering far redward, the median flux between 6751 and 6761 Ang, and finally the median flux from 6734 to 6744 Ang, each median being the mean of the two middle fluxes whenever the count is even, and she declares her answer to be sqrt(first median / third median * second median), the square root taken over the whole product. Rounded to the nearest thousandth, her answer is 3.126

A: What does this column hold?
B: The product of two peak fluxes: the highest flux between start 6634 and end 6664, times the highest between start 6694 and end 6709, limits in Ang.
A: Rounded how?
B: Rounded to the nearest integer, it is 107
